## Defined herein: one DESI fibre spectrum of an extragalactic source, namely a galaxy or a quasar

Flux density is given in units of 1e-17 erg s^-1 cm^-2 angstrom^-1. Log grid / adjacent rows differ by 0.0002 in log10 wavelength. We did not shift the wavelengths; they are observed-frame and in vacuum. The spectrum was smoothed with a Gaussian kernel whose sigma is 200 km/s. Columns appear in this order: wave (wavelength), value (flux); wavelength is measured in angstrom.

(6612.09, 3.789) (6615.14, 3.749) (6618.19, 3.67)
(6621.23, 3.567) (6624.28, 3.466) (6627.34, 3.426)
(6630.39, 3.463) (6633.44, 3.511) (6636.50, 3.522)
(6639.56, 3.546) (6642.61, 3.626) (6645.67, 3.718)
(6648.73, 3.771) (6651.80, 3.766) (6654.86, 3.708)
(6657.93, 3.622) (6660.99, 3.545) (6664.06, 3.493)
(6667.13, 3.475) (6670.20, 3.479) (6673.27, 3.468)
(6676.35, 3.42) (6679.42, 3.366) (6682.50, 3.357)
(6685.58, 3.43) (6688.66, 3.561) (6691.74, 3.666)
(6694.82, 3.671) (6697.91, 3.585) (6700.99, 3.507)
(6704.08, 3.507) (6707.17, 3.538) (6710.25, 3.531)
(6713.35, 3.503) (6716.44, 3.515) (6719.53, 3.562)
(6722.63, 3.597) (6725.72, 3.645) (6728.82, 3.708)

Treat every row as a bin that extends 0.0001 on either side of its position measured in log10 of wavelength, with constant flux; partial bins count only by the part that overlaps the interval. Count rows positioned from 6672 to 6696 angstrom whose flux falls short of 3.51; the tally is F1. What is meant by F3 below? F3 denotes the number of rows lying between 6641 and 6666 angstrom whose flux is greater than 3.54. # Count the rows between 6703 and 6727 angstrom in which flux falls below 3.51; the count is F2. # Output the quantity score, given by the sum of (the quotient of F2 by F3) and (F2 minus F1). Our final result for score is -2.7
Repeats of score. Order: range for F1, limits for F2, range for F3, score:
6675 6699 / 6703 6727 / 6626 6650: -1.5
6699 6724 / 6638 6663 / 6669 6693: -3.0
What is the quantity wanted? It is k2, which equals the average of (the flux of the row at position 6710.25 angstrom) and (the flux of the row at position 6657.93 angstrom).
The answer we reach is 3.58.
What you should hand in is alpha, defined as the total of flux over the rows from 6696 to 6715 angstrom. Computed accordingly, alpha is 21.2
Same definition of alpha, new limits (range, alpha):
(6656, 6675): 21.1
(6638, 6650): 14.7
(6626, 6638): 13.9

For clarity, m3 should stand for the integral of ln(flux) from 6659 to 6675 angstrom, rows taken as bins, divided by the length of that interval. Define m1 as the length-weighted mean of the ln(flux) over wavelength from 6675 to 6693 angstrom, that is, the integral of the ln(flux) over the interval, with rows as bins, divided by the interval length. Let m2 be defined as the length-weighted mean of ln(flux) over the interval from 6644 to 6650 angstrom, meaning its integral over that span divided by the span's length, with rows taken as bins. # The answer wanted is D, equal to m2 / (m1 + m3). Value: 0.529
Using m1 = 1.24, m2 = 1.32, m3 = 1.25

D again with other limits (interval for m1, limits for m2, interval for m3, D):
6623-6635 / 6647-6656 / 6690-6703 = 0.523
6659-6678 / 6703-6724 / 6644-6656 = 0.492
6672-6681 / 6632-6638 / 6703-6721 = 0.505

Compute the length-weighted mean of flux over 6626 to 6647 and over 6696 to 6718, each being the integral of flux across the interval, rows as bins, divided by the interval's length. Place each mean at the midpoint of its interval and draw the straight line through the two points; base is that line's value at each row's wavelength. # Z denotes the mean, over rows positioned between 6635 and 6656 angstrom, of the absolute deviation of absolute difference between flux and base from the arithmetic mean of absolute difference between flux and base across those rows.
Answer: 0.080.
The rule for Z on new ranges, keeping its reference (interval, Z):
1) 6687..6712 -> 0.043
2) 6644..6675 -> 0.069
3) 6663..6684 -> 0.047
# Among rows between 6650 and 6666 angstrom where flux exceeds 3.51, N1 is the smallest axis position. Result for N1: 6651.80 angstrom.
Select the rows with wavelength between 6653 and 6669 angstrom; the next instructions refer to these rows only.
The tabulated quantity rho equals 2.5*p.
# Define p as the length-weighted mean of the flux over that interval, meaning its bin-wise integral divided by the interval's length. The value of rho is 8.93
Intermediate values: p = 3.57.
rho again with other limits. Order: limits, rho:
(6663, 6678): 8.66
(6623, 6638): 8.69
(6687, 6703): 8.98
